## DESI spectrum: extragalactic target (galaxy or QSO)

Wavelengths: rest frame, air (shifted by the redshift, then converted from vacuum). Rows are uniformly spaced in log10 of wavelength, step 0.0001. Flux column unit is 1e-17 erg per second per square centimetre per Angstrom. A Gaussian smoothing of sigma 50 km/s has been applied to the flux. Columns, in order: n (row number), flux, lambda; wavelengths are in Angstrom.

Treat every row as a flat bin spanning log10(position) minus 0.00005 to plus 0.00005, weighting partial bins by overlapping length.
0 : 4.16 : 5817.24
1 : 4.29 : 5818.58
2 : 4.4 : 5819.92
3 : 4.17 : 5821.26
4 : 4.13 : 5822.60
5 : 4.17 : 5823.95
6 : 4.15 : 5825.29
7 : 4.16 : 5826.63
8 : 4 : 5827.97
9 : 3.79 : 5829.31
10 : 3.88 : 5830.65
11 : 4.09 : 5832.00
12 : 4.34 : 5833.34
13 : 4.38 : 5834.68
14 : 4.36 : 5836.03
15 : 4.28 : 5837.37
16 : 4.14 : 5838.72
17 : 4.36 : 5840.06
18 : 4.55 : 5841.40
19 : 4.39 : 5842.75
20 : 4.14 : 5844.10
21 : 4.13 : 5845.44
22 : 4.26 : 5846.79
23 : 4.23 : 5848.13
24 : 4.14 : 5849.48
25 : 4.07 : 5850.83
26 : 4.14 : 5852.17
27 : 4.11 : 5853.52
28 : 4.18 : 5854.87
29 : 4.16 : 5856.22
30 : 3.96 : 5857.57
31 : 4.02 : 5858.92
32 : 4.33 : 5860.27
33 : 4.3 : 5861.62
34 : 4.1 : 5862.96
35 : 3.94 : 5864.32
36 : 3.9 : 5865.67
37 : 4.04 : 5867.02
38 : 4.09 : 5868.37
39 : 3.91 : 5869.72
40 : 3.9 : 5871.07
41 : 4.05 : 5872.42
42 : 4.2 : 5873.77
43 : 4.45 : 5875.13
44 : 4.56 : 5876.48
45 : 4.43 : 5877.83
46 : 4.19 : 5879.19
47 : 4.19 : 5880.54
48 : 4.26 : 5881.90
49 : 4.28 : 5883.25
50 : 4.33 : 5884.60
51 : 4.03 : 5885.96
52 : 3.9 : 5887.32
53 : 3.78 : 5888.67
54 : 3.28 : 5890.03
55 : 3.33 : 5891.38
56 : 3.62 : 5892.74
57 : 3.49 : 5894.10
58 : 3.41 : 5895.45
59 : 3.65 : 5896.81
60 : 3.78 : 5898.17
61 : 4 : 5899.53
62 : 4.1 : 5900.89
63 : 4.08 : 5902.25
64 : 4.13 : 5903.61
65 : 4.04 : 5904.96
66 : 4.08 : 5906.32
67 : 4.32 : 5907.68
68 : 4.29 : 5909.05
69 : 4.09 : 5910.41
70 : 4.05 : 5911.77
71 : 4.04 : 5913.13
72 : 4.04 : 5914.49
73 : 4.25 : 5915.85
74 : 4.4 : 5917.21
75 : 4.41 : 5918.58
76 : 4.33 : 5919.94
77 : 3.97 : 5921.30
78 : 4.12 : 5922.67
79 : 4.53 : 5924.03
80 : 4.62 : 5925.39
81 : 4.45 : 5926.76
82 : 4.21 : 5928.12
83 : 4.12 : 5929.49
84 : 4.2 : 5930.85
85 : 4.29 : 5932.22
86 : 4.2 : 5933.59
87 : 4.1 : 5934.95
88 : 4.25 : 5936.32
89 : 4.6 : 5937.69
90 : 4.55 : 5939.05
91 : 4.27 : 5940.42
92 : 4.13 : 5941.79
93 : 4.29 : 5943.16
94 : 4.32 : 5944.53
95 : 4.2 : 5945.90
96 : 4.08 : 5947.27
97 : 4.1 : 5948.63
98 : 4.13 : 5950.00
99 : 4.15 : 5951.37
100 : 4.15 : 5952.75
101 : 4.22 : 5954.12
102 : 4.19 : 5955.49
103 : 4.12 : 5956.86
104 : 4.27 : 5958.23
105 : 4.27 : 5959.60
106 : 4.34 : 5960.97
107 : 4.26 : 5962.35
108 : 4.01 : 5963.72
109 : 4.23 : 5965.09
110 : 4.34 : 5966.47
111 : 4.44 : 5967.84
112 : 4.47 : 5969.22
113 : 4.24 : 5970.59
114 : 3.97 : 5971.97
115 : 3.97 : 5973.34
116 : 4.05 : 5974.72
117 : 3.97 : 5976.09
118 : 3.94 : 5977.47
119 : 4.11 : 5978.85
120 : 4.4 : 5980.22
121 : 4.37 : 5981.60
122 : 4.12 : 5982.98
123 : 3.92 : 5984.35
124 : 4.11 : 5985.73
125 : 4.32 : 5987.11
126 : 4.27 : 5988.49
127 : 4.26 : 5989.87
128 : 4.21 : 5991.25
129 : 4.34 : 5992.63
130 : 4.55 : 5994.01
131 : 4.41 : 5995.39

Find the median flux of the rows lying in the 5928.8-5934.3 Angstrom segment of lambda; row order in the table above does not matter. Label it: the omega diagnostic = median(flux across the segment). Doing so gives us 4.20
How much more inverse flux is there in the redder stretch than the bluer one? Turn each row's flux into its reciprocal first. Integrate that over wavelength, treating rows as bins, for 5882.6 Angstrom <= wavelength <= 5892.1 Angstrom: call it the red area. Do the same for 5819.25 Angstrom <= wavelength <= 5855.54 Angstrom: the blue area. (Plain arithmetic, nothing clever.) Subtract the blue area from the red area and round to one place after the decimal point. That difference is -6.2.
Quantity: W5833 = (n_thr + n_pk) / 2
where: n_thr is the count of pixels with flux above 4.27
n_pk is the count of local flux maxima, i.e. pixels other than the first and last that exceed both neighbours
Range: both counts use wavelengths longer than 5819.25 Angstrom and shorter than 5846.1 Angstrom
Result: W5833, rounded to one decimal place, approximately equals 6.0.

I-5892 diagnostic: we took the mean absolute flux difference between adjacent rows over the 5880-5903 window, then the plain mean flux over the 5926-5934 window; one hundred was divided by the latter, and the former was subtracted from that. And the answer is 23.4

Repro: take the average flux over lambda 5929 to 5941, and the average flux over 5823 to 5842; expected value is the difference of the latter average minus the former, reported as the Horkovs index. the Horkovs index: -0.10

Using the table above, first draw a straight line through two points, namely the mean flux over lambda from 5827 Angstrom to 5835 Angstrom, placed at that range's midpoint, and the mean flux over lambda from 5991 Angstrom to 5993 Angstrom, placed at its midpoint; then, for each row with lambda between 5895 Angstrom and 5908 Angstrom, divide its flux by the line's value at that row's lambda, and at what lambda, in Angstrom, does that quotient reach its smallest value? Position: 5895.45 Angstrom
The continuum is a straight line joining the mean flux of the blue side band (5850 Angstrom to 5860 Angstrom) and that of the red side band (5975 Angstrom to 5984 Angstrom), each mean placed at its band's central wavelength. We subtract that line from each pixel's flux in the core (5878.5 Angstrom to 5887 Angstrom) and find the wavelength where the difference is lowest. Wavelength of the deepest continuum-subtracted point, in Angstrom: 5885.96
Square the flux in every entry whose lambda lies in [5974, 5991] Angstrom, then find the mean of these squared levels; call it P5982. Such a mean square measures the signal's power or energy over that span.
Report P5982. 17.3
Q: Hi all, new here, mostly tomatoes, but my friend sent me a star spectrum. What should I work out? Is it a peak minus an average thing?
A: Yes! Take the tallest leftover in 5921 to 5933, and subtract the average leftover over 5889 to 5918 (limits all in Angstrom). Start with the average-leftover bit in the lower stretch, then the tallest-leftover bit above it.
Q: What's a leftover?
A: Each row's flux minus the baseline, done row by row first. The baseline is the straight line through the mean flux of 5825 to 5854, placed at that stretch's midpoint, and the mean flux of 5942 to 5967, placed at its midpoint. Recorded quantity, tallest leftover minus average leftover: 0.69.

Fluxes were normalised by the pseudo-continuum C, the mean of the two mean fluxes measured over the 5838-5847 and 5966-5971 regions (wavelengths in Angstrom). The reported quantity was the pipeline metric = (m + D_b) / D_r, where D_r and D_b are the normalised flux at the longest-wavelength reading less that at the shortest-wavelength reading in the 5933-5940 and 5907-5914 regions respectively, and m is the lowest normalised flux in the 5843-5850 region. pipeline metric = 11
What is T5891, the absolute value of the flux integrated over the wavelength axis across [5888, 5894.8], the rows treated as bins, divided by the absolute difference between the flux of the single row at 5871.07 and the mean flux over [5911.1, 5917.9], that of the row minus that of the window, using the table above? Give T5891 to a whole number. 93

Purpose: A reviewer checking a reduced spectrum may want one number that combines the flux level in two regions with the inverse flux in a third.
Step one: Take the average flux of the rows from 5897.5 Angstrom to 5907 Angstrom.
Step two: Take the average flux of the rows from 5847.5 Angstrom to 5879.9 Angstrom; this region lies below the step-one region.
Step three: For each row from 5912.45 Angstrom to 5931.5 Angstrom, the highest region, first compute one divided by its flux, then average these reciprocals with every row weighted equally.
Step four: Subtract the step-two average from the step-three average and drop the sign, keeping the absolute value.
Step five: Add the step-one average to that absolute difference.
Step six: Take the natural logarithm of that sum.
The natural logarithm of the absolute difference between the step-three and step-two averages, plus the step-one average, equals 2.07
